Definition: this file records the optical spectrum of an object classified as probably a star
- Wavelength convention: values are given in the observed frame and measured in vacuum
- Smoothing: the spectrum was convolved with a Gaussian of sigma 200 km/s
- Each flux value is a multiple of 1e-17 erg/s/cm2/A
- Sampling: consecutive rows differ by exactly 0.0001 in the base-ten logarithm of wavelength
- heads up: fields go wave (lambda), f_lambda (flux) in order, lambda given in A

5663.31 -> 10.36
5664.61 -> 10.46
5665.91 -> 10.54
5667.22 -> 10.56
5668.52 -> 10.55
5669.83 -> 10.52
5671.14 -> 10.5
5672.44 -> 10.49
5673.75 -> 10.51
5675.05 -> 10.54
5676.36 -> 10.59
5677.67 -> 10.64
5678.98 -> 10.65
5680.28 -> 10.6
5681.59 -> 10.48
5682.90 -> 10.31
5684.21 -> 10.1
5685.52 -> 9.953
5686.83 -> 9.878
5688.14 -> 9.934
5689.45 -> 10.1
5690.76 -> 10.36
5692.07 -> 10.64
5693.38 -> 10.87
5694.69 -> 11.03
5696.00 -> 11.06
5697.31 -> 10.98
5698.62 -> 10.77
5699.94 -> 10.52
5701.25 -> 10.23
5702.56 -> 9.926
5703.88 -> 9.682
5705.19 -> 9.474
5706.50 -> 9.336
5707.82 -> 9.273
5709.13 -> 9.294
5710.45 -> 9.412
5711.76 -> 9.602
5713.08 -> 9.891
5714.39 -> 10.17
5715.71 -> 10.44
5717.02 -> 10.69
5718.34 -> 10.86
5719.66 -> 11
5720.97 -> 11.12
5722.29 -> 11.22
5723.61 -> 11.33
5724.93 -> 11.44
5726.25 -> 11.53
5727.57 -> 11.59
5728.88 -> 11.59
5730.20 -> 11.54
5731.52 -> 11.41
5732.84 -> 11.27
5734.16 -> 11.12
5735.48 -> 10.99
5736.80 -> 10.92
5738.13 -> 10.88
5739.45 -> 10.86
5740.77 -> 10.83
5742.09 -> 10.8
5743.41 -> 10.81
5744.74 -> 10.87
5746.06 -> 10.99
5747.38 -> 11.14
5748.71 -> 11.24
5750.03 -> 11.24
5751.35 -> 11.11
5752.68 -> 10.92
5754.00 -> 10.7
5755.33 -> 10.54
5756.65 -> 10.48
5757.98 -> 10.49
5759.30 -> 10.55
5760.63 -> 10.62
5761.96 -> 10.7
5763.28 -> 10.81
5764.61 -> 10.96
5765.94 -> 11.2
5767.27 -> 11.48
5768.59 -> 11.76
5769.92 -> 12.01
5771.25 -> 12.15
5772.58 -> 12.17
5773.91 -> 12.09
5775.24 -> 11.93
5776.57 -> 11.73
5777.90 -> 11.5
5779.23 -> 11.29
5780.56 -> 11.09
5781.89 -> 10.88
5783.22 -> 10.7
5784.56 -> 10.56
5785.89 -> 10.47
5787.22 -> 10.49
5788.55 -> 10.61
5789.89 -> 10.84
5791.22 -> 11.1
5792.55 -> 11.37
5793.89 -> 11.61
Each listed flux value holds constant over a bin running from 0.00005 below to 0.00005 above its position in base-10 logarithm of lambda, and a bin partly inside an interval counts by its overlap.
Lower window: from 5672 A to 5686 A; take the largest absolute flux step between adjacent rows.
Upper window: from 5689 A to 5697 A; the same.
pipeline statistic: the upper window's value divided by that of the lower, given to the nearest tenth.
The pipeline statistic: 1.3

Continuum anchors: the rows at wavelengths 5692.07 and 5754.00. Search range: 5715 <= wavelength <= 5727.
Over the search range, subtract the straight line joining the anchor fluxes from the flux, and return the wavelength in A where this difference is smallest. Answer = 5715.71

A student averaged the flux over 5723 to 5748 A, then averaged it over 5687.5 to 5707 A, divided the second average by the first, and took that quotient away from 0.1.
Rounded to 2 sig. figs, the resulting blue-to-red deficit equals -0.83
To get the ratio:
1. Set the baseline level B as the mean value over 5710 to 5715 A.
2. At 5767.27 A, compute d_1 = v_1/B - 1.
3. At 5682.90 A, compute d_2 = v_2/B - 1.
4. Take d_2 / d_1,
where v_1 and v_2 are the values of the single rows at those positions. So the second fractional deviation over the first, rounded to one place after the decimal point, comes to 0.3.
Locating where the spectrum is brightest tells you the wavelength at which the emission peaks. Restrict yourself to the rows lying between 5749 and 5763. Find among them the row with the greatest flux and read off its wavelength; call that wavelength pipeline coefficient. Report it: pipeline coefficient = 5750.03 A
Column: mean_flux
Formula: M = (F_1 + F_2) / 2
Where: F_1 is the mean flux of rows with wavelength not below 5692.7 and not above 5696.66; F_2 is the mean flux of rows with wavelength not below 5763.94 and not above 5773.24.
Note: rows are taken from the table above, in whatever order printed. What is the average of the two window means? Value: 11.3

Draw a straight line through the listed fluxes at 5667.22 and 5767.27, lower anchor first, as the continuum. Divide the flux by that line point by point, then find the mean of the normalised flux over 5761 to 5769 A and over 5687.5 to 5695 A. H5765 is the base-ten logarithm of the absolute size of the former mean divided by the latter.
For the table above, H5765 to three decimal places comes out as 0.000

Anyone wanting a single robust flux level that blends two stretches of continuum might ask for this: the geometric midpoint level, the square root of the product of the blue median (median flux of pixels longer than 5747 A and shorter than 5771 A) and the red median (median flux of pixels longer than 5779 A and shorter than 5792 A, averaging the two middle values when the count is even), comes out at 10.85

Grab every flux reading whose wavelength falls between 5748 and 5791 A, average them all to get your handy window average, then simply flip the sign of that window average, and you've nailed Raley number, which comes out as -11.1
